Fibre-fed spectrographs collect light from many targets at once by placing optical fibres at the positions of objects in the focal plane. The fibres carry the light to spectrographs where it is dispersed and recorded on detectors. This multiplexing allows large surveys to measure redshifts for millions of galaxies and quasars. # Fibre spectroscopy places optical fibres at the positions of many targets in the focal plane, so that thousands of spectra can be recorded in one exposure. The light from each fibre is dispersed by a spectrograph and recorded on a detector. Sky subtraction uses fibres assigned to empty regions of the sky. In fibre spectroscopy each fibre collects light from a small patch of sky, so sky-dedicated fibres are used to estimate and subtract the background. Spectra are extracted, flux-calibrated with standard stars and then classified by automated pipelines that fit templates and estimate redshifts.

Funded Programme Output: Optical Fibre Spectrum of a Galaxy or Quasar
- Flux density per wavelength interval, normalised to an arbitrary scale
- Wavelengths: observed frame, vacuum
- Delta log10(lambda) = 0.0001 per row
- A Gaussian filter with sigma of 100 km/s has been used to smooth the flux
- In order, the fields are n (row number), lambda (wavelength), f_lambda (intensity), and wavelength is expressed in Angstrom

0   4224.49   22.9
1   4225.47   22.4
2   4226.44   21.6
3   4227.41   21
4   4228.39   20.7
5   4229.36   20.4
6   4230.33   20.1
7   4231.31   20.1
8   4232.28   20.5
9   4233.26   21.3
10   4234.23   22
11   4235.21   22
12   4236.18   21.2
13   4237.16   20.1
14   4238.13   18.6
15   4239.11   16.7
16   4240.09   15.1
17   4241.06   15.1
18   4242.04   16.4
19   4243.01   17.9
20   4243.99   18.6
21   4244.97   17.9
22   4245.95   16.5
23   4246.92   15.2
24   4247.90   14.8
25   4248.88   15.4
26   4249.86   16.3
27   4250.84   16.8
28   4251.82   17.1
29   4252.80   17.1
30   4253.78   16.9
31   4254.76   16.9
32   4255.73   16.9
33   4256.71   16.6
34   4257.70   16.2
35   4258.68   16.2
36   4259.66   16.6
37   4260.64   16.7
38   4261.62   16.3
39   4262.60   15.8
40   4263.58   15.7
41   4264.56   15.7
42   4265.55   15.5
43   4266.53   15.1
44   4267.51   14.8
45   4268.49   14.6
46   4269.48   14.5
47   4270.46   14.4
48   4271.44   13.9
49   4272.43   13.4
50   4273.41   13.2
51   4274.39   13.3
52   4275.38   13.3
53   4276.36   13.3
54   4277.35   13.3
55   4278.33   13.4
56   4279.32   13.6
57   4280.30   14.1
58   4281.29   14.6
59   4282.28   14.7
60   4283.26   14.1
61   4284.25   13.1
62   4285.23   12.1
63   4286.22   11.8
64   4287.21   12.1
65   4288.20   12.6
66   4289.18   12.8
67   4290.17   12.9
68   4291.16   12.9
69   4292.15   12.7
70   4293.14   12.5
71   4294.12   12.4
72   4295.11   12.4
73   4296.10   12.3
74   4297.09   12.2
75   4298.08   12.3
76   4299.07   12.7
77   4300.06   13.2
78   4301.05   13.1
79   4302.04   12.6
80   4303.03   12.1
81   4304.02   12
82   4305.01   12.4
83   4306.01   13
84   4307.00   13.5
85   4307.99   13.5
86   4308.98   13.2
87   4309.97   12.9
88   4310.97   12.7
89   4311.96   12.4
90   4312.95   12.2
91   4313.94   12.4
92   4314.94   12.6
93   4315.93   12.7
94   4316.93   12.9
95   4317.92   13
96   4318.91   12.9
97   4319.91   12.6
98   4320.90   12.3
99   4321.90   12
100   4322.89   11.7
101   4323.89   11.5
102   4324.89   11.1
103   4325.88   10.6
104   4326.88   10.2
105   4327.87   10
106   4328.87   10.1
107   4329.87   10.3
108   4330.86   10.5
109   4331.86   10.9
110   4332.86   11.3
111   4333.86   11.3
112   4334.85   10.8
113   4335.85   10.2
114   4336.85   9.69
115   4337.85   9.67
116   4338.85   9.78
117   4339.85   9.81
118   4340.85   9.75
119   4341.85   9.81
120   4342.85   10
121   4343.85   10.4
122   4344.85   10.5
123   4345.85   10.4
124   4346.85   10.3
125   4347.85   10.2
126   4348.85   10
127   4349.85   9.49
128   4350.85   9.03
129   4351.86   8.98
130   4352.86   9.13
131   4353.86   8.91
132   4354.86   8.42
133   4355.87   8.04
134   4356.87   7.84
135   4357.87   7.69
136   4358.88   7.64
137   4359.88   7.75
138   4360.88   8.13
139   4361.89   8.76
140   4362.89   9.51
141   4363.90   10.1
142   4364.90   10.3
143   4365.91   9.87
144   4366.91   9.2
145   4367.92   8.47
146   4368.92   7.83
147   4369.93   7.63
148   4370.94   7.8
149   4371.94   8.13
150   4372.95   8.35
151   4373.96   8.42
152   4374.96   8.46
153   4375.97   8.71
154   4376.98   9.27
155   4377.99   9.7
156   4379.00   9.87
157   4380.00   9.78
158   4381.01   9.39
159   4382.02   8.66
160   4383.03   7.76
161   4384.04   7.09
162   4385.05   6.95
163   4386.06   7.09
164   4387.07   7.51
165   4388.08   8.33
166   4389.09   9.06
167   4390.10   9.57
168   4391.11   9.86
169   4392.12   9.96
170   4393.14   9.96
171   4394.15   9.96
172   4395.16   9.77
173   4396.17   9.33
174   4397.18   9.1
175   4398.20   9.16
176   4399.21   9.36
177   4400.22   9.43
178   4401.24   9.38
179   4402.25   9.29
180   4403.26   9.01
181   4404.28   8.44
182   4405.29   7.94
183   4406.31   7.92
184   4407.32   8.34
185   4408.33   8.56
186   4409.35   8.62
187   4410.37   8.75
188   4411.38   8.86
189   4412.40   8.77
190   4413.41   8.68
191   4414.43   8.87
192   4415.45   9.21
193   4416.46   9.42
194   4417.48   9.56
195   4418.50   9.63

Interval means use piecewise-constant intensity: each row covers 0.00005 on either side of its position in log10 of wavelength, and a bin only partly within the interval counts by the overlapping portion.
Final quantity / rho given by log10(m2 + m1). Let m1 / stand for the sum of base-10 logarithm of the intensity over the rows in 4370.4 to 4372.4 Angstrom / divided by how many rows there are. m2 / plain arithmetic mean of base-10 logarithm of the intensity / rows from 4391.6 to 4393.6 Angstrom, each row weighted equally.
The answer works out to 0.279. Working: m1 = 0.90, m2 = 1.00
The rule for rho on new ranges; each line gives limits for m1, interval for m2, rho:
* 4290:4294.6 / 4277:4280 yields 0.349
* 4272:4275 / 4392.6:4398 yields 0.324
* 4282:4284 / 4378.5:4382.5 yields 0.329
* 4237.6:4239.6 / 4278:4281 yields 0.377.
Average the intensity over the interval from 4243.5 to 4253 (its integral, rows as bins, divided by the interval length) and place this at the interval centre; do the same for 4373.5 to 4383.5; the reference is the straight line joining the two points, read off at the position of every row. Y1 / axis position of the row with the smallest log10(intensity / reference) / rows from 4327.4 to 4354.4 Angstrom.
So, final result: 4327.87 Angstrom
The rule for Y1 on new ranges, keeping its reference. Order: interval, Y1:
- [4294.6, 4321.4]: 4297.09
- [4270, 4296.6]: 4286.22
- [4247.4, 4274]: 4273.41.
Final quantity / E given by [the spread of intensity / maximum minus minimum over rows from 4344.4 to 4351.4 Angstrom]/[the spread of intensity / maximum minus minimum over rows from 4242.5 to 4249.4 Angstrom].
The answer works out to 0.4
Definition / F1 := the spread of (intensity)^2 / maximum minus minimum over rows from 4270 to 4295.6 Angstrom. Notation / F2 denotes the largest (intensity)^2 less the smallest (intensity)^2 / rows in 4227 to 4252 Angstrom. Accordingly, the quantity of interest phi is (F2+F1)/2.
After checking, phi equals 171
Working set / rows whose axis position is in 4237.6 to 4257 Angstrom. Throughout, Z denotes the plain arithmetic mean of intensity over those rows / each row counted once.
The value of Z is 16.6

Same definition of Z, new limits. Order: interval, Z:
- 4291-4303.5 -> 12.6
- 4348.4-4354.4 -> 9.3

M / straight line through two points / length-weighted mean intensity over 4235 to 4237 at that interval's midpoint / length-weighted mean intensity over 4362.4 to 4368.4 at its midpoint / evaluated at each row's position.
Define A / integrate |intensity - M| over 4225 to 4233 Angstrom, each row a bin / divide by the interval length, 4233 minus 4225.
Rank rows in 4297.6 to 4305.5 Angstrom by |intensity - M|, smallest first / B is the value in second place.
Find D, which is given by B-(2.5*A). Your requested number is -0.5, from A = 1.1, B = 2.3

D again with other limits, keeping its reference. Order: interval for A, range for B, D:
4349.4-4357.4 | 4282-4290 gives -1.9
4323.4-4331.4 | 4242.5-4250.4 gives -3.6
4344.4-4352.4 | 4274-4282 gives 0.0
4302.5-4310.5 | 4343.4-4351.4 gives -4.3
